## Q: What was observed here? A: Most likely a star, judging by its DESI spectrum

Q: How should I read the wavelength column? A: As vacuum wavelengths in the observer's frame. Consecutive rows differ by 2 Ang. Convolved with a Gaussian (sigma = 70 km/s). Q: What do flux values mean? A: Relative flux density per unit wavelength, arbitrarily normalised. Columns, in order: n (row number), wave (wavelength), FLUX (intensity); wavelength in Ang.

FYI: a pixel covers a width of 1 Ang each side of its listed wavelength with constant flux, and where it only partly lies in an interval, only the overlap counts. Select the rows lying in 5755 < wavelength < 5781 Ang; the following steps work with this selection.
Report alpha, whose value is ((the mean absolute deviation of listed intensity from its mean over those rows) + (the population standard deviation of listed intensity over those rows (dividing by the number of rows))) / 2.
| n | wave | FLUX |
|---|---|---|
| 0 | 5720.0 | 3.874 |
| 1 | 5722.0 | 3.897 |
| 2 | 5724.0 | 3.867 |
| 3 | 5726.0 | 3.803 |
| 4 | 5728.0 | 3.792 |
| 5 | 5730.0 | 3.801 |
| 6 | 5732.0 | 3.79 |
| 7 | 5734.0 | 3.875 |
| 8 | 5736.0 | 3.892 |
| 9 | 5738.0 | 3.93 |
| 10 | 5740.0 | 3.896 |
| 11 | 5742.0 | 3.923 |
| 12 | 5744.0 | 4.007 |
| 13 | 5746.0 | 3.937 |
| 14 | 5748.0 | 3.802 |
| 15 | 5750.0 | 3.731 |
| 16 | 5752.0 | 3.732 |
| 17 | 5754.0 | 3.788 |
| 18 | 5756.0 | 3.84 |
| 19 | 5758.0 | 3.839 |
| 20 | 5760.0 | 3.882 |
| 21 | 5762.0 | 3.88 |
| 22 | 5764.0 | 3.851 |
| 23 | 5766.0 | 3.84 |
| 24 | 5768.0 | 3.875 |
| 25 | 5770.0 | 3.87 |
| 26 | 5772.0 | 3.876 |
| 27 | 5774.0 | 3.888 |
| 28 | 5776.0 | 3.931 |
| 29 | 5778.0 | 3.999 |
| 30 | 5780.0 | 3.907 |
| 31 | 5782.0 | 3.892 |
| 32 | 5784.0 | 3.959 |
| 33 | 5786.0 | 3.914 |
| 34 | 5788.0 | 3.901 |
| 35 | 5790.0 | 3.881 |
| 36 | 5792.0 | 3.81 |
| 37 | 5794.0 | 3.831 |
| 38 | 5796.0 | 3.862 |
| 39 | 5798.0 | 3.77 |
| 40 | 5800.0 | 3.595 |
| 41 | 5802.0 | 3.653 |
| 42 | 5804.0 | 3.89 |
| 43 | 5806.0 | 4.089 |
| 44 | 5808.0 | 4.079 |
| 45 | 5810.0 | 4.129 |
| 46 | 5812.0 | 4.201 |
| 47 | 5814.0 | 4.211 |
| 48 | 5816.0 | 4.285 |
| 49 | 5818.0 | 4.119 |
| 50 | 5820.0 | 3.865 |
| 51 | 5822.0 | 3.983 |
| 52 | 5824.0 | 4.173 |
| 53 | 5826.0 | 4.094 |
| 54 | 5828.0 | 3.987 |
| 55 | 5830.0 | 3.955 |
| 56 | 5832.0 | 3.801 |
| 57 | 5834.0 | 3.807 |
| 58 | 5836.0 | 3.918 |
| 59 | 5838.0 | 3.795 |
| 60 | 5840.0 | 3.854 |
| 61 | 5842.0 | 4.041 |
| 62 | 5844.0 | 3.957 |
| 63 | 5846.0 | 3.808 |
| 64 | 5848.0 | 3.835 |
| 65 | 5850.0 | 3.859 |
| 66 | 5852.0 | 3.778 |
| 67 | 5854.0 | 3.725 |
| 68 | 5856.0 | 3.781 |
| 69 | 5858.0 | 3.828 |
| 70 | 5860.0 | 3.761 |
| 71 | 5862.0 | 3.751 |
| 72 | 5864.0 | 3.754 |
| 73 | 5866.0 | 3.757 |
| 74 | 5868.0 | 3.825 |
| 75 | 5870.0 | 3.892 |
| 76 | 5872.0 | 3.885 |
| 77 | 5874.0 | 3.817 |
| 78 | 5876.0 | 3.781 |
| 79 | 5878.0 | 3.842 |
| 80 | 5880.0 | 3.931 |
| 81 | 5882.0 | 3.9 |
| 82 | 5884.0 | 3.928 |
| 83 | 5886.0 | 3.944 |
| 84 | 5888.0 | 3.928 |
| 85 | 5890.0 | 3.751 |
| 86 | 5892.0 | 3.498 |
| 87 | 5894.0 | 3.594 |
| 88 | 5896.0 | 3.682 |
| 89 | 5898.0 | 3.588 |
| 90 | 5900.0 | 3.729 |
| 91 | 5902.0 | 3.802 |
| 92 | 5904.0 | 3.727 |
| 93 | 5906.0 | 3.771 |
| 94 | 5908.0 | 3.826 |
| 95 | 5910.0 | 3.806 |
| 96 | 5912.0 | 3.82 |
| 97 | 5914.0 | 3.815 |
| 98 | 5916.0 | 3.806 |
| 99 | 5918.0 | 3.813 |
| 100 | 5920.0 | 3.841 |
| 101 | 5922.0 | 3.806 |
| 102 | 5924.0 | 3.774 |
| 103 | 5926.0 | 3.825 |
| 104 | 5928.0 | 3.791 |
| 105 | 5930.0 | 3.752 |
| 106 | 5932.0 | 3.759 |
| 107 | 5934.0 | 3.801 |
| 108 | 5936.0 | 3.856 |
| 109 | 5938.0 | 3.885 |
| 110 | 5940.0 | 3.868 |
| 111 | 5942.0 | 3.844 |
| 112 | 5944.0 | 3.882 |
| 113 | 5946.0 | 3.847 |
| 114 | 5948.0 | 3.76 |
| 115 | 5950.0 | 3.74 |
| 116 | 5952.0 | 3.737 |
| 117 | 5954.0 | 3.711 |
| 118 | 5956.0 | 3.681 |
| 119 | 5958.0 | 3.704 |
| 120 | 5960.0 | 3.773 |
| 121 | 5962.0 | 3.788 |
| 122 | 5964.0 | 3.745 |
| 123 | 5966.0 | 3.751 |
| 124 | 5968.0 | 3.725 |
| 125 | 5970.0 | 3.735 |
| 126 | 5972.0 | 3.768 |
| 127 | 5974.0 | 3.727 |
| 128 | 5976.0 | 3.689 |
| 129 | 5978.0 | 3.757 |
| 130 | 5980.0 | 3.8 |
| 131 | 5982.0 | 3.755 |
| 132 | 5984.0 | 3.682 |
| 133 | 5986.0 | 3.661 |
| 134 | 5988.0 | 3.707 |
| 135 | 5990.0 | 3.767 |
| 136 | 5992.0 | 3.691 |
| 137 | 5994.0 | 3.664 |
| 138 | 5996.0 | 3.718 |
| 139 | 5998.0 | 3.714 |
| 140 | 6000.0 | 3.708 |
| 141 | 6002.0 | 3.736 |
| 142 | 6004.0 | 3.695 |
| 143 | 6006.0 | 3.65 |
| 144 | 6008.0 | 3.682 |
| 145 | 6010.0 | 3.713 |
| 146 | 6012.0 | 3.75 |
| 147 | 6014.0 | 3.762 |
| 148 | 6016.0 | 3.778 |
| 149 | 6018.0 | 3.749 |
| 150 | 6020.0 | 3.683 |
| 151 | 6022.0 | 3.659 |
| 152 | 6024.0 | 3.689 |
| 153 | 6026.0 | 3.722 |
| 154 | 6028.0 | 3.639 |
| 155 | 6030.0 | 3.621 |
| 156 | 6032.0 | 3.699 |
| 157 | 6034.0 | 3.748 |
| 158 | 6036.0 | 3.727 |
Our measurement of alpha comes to 0.036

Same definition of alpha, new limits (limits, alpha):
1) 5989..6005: 0.026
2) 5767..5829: 0.140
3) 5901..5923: 0.024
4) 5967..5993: 0.036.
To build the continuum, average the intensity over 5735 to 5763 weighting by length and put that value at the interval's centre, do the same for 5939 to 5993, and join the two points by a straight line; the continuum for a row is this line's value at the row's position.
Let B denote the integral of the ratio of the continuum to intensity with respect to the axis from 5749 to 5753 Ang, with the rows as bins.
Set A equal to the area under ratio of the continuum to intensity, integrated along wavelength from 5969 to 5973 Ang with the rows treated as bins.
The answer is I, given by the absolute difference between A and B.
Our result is 0.14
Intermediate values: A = 4.00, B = 4.14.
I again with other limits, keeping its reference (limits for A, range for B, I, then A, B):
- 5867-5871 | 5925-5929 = 0.02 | 3.94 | 3.96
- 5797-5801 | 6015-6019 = 0.21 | 4.17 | 3.96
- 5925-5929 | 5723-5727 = 0.08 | 3.96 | 4.04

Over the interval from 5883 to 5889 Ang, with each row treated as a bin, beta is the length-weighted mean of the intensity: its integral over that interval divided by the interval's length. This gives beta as 3.93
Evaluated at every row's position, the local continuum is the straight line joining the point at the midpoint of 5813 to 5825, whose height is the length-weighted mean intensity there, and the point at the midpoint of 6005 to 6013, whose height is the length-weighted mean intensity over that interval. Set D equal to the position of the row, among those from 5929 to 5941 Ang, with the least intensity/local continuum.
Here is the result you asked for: 5930.0 Ang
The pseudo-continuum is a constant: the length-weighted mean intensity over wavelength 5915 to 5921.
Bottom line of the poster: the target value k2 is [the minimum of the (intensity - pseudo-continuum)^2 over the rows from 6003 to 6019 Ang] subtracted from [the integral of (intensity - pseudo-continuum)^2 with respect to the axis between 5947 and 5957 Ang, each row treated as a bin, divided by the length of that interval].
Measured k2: 0.008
